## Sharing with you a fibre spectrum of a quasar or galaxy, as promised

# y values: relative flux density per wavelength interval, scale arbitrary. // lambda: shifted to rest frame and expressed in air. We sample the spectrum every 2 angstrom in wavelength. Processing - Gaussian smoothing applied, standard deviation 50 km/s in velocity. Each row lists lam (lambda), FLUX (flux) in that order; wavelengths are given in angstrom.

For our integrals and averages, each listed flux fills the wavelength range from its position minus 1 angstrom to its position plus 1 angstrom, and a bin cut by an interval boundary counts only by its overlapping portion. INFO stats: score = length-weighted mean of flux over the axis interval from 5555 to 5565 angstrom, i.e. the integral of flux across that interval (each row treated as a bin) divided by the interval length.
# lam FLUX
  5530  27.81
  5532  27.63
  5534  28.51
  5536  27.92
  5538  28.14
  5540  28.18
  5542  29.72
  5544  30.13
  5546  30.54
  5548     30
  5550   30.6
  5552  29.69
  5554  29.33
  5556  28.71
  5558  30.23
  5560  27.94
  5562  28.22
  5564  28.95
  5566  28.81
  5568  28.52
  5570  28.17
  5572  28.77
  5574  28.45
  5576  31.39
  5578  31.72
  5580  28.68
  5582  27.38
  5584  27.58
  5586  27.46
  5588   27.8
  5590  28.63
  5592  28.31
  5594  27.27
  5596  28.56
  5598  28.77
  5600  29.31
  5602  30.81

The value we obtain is 28.8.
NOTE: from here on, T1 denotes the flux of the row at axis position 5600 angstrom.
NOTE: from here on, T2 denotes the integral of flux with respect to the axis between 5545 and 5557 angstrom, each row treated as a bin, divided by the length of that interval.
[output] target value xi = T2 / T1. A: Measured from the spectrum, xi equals 1.02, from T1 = 29.31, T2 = 29.8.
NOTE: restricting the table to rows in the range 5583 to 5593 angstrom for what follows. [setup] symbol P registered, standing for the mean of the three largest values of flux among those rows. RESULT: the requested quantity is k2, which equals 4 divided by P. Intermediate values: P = 28.2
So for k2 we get 0.142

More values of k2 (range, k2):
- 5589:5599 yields 0.140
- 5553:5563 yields 0.136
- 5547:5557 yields 0.133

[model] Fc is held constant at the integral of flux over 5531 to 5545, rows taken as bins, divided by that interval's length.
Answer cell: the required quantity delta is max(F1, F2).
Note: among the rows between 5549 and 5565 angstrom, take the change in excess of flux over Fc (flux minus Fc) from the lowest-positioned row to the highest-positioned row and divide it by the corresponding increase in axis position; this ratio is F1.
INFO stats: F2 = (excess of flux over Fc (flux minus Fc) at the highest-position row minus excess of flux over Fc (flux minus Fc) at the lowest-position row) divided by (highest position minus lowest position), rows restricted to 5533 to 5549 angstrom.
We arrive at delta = 0.106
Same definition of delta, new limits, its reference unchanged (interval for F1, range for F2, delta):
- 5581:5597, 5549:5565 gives 0.084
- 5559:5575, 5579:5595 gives 0.036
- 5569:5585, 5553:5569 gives -0.042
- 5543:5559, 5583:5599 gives 0.085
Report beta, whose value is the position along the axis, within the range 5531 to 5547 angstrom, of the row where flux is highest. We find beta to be 5546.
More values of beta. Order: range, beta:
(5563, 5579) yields 5578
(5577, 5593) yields 5578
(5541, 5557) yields 5550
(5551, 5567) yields 5558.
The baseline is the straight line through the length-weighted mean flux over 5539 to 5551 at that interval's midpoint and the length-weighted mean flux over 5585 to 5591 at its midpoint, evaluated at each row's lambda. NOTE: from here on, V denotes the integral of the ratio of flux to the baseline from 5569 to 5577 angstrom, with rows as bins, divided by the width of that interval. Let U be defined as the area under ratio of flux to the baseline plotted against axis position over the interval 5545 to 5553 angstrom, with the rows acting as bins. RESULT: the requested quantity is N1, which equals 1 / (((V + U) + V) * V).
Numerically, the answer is 0.096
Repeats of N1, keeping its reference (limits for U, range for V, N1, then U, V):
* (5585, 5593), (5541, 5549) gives 0.099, 8.0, 1.01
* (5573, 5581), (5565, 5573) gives 0.097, 8.5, 0.99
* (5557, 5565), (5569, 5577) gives 0.099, 7.9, 1.02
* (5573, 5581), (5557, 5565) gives 0.097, 8.5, 0.99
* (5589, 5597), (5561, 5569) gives 0.100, 8.1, 0.99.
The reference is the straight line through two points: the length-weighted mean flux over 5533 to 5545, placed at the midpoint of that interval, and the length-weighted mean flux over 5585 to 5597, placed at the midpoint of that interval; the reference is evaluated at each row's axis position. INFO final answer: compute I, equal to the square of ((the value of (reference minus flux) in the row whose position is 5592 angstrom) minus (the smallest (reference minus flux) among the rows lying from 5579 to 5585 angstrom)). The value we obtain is 0.0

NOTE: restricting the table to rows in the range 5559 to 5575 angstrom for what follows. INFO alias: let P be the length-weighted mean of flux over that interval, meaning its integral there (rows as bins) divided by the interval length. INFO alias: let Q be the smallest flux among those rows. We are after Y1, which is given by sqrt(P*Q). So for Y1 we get 28.2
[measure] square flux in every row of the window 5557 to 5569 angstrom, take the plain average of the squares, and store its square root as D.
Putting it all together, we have 28.8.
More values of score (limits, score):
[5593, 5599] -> 28.2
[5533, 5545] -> 28.8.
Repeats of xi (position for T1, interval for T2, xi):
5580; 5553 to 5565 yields 1.01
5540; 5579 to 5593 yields 0.99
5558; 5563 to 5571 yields 0.95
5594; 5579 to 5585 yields 1.02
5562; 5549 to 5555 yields 1.06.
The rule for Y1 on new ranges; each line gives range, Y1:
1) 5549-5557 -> 29.1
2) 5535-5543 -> 28.2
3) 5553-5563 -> 28.4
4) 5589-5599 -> 27.8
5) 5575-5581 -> 29.6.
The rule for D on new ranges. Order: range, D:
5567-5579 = 29.5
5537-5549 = 29.5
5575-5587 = 29.1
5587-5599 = 28.2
